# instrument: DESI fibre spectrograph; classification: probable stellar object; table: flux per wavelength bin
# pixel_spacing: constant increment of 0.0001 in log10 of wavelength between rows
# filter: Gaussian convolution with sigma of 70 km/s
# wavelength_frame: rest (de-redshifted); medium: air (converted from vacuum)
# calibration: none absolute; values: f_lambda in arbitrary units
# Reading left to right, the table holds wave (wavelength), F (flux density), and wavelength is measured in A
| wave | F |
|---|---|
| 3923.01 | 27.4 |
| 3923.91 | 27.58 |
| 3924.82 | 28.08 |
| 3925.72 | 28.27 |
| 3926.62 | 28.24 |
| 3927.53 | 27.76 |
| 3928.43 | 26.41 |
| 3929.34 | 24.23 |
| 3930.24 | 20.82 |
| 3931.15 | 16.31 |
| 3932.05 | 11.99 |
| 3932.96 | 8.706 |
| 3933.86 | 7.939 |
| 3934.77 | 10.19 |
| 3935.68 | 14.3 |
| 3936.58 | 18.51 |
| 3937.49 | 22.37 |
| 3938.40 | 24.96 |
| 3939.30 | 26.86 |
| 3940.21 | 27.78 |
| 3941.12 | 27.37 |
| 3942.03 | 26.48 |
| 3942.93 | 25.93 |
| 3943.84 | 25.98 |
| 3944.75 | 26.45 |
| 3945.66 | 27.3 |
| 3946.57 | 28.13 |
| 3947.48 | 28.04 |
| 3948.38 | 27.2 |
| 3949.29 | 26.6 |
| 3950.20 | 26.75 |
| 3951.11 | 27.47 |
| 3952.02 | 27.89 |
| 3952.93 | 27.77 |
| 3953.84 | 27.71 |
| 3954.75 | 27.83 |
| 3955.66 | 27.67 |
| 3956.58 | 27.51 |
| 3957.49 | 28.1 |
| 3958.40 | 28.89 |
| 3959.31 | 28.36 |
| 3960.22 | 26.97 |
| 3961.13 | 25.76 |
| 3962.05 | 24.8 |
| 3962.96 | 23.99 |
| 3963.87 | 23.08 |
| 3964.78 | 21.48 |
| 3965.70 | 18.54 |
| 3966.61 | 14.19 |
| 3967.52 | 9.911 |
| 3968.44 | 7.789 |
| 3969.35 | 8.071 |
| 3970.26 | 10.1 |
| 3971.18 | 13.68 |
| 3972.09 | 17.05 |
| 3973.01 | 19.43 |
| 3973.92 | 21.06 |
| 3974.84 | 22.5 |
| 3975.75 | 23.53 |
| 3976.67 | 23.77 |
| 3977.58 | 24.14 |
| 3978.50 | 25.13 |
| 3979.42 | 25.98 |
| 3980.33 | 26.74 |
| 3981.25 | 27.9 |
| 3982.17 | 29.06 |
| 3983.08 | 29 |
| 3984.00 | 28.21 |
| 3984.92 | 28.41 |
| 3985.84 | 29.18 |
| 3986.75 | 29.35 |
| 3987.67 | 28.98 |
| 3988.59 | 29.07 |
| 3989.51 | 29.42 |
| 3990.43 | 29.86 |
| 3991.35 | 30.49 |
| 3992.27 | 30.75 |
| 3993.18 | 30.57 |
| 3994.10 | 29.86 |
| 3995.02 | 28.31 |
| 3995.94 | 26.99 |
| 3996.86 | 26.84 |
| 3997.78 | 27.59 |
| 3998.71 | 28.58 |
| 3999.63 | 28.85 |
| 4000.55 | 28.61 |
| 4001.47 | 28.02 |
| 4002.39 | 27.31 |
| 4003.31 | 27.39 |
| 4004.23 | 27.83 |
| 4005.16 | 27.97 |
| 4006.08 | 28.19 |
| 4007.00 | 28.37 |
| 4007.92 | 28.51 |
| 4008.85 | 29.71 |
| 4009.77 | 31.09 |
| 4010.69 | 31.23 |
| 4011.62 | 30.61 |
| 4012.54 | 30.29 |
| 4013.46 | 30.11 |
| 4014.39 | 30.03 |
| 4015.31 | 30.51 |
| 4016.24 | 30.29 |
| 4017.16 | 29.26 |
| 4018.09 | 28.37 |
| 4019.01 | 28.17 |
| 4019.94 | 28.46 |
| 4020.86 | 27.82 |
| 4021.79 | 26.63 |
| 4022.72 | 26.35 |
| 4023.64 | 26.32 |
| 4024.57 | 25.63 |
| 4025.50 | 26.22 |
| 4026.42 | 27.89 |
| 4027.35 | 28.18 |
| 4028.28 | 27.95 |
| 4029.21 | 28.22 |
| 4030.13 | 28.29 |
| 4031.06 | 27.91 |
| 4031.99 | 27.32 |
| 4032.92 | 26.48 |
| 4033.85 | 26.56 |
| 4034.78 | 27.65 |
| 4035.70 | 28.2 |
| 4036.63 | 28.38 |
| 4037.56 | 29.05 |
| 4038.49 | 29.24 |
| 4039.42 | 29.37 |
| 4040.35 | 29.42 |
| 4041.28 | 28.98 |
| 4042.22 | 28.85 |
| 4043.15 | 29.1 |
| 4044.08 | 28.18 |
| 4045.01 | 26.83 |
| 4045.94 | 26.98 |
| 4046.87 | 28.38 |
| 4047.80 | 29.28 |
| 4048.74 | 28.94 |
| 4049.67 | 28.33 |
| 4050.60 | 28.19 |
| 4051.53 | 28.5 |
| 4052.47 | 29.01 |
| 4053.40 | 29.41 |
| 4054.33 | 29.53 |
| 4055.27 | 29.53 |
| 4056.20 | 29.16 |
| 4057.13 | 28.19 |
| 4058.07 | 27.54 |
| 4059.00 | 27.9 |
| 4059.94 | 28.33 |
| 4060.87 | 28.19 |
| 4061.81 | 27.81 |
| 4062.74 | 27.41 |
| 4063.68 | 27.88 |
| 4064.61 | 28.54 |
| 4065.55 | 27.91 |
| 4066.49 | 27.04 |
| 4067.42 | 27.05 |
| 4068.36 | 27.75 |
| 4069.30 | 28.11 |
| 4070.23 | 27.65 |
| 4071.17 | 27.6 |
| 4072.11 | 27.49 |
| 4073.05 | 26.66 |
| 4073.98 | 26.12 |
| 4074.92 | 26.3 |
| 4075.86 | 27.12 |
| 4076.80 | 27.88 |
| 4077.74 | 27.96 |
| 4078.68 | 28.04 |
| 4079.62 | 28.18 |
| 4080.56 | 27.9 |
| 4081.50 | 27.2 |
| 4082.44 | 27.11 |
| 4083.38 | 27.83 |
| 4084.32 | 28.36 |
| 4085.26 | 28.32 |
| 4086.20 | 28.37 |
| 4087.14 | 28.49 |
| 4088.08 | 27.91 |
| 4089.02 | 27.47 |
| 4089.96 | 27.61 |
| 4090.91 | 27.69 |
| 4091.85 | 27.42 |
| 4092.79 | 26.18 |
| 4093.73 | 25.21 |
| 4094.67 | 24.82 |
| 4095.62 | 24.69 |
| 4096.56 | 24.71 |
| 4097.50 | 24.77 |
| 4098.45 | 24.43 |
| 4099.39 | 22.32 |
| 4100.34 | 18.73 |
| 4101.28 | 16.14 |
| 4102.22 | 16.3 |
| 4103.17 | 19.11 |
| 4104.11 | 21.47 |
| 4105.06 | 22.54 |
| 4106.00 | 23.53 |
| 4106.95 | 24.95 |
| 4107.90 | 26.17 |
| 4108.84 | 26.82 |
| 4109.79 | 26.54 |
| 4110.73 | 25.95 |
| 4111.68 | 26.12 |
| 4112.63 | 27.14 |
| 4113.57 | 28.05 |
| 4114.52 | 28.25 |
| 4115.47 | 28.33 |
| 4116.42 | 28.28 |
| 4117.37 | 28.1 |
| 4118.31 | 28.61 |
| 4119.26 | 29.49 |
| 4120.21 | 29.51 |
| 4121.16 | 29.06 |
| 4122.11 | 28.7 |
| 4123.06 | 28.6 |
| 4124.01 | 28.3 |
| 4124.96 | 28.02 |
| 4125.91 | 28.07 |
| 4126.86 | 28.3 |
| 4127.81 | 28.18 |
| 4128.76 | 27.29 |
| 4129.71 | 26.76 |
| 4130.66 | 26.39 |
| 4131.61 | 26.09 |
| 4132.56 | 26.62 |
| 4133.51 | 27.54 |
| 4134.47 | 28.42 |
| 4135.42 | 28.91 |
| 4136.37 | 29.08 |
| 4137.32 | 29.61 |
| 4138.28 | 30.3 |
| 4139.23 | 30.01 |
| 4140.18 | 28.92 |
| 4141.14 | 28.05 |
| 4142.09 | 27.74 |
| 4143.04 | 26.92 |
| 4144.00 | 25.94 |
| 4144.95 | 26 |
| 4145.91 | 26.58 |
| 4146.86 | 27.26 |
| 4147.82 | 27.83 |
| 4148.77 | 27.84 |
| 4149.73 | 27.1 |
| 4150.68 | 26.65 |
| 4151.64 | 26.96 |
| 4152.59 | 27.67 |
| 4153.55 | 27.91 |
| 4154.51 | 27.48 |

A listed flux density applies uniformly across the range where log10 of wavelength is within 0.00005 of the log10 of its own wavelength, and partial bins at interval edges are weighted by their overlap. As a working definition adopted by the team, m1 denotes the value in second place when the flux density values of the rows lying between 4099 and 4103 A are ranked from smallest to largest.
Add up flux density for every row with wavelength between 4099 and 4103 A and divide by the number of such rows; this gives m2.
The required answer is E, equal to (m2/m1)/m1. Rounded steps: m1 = 16.3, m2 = 18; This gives 0.069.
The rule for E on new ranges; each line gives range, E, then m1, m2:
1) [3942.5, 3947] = 0.040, 25.98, 27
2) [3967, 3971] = 0.138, 8.071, 9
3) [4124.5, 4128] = 0.036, 28.07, 28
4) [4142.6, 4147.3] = 0.039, 26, 27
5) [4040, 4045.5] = 0.036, 28.18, 29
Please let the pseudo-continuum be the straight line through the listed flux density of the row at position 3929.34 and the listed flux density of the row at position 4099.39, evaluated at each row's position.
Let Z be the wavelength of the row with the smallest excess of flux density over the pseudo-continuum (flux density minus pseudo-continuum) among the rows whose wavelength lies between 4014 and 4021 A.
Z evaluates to 4020.86 A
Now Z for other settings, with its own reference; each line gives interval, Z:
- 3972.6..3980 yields 3973.01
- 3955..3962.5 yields 3962.05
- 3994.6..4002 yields 3996.86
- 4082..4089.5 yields 4082.44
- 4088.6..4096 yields 4095.62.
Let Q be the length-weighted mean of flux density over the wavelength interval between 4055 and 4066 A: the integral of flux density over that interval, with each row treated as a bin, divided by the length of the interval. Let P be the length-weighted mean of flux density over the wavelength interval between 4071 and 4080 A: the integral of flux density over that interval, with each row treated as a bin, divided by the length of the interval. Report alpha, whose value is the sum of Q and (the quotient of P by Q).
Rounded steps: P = 27.3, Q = 28.2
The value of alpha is 29.2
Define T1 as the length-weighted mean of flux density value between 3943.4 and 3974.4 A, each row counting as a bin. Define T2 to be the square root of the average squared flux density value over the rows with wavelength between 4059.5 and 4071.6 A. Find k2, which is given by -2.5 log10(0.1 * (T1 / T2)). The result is 2.71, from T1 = 23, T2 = 28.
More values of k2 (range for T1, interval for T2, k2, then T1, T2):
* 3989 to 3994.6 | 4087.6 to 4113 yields 2.28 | 30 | 25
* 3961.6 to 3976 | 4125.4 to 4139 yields 3.02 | 17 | 28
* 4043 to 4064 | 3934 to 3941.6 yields 2.24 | 28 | 22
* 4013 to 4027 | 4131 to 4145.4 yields 2.50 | 28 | 28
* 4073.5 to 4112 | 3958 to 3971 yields 2.28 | 25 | 21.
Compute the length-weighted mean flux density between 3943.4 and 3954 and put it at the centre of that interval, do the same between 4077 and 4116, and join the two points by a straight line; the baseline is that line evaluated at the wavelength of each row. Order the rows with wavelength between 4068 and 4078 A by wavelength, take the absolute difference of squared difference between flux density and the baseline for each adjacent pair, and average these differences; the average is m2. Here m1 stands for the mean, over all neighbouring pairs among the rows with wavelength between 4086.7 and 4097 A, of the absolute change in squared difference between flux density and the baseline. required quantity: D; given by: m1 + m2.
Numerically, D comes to 2.1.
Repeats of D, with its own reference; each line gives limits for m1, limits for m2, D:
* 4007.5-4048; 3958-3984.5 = 29.0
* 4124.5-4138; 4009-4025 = 4.3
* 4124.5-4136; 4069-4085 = 3.3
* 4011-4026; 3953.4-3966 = 7.9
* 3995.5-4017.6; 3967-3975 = 55.7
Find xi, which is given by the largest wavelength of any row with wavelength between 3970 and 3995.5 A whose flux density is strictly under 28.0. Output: 3981.25 A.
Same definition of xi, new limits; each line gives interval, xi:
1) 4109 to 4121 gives 4112.63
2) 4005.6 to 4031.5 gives 4031.06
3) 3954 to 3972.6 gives 3972.09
